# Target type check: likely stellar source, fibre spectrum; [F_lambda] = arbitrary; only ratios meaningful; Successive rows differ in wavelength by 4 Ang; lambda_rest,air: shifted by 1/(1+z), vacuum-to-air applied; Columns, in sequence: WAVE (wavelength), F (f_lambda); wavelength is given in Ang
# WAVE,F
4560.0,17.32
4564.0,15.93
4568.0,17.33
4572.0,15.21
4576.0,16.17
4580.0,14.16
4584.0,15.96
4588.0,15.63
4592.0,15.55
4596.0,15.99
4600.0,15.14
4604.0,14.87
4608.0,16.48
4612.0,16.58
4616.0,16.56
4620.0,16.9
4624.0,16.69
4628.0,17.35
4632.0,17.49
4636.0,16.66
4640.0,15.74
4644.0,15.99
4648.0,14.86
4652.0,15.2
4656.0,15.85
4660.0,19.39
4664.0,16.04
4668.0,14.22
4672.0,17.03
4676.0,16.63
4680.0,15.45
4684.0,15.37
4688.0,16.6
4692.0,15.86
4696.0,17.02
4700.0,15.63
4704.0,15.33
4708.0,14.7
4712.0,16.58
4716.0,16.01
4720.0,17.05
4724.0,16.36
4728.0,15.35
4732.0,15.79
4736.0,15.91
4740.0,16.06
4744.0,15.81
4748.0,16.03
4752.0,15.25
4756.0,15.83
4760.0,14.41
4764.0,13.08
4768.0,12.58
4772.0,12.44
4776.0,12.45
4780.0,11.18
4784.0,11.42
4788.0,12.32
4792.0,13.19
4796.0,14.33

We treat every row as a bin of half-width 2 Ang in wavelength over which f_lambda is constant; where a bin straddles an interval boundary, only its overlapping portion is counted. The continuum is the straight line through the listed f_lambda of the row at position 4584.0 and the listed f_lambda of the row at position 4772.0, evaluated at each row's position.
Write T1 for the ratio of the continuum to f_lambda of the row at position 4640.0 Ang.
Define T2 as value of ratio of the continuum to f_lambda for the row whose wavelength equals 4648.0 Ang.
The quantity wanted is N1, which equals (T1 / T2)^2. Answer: 0.9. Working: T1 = 0.95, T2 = 0.99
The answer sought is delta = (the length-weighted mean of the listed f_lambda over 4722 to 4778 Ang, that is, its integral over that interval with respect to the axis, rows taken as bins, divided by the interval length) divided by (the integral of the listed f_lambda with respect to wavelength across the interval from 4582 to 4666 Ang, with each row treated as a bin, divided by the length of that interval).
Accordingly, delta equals 0.91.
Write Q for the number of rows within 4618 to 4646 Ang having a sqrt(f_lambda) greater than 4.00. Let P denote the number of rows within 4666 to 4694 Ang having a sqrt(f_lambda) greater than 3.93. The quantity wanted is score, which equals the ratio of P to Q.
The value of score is 1.0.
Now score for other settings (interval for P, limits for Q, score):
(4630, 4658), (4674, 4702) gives 1.7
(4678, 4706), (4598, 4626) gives 1.0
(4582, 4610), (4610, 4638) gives 0.7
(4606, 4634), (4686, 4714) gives 2.3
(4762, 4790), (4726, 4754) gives 0.0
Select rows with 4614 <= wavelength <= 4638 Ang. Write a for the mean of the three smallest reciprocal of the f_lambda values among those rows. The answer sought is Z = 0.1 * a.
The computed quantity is 0.0058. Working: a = 0.058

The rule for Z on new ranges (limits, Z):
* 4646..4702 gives 0.0056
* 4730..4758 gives 0.0063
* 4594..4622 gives 0.0060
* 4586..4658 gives 0.0058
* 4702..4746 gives 0.0060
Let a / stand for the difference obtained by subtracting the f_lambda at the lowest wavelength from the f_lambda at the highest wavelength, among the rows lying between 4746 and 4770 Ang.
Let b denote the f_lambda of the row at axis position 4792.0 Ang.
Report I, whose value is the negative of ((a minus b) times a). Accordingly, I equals -57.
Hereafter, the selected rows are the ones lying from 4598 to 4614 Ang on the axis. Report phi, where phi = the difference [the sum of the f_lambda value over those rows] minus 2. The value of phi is 61.1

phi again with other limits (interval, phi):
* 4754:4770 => 53.9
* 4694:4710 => 60.7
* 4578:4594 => 59.3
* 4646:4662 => 63.3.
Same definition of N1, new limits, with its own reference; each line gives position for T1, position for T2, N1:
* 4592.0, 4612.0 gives 1.2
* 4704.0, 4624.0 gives 1.0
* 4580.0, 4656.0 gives 1.5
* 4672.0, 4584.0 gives 0.7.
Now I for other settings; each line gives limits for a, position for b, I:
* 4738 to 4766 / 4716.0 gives -57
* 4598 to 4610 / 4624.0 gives 21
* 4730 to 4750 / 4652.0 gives 4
